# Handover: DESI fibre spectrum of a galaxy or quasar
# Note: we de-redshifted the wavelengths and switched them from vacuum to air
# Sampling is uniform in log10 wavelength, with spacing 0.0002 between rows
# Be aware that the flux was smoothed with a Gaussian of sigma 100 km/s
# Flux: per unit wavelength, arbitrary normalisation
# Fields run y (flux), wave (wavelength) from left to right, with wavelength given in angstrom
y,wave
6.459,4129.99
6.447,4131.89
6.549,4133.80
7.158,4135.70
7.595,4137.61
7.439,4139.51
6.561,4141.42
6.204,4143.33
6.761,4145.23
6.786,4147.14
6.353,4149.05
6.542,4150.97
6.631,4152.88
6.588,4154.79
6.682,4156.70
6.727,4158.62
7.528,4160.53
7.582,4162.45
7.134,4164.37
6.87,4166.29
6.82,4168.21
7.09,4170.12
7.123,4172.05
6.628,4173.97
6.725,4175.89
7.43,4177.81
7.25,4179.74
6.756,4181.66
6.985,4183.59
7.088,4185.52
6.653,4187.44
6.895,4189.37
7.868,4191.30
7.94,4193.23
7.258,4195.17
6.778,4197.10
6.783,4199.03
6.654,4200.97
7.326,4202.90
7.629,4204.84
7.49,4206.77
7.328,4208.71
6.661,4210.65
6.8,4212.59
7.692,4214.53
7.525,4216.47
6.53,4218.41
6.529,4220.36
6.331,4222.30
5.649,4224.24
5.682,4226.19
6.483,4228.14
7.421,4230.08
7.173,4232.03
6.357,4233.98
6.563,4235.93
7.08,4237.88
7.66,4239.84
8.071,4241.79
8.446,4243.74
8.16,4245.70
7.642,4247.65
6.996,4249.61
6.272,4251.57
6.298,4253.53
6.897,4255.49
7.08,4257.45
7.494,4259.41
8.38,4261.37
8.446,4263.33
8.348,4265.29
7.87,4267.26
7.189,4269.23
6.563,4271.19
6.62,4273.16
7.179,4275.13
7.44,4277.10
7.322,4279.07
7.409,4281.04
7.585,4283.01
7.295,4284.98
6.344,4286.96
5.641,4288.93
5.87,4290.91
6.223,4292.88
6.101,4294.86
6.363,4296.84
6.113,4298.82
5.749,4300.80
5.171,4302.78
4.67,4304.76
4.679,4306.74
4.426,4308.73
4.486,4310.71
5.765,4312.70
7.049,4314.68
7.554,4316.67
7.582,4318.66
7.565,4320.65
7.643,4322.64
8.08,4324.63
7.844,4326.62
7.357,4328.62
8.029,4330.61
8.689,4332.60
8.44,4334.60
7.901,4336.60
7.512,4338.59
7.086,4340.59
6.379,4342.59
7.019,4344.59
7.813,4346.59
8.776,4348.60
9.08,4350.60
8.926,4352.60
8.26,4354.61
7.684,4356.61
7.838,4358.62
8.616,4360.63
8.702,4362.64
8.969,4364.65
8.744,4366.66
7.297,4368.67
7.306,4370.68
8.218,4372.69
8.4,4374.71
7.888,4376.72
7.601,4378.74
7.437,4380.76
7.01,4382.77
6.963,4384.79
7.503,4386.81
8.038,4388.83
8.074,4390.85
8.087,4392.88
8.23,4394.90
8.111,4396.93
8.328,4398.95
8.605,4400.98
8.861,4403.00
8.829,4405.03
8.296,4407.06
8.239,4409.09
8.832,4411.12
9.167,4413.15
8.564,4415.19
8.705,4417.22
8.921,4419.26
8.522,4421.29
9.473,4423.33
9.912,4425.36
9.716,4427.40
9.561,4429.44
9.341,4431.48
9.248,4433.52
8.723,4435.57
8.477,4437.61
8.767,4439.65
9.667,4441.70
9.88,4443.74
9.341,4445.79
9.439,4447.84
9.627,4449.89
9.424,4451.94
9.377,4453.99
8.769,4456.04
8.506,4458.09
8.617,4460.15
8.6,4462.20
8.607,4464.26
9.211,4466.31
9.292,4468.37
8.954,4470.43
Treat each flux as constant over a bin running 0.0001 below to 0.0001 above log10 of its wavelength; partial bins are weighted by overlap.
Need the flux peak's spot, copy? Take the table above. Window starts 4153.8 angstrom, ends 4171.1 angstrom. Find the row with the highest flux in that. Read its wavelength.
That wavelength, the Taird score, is 4162.45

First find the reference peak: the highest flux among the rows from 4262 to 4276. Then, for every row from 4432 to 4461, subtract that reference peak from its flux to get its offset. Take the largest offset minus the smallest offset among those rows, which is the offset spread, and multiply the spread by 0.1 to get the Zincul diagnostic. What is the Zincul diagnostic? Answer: 0.14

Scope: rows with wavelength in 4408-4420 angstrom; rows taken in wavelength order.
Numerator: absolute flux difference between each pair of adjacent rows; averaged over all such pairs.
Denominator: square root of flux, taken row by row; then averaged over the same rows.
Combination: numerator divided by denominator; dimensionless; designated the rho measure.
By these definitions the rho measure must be 0.13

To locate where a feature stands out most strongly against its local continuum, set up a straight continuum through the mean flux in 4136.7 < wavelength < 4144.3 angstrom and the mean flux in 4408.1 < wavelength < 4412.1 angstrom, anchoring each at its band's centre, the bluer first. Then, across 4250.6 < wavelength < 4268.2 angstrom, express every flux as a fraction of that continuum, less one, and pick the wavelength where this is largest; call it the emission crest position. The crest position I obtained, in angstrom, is 4263.33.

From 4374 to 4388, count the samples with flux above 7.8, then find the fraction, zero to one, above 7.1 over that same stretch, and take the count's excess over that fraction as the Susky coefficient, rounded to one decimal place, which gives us 1.3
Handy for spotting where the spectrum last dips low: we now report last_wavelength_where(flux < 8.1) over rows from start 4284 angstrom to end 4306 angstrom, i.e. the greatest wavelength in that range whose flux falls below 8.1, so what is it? 4304.76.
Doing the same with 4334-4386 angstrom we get 4384.79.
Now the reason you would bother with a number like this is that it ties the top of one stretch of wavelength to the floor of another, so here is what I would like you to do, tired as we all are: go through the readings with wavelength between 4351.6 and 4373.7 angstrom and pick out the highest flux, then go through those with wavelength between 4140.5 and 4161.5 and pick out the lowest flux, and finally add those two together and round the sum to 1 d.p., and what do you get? 15.2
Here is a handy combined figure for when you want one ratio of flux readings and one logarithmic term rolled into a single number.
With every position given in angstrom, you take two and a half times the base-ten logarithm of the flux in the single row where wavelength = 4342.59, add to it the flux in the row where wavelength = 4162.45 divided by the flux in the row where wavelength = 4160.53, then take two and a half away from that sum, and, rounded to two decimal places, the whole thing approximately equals 0.52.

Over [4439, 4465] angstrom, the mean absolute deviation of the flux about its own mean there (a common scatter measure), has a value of 0.44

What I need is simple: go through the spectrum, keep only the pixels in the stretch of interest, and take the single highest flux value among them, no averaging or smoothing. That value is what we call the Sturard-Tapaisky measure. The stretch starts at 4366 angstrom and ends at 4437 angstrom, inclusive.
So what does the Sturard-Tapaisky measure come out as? 9.912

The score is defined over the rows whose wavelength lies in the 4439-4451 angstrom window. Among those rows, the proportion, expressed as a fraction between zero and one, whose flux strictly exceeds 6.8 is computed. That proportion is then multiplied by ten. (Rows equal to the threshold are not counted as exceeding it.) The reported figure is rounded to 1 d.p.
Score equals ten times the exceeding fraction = 10.0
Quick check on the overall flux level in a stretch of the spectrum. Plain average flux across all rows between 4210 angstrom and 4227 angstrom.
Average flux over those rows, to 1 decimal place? 6.6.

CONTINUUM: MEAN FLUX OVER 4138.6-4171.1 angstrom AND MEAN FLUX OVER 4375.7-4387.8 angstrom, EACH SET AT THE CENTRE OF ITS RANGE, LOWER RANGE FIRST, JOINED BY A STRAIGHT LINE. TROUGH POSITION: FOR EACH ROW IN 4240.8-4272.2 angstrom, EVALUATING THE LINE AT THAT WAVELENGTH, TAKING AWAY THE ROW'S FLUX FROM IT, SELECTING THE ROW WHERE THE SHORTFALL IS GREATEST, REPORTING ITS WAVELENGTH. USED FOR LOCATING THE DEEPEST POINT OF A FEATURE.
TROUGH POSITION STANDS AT 4251.57 angstrom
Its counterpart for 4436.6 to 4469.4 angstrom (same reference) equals 4458.09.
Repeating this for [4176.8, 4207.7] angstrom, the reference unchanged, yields 4200.97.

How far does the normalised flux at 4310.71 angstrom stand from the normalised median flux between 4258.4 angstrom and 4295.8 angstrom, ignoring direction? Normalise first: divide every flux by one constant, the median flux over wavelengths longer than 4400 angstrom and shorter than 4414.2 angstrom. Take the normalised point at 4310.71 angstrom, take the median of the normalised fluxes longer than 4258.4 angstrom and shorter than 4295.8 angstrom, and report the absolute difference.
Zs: 0.32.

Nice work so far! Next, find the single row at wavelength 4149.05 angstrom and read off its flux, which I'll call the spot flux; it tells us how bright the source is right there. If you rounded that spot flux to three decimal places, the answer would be 6.353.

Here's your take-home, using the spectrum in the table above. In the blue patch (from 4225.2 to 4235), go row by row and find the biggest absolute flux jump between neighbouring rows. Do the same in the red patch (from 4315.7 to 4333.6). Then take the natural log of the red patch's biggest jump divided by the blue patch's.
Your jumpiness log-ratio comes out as -0.33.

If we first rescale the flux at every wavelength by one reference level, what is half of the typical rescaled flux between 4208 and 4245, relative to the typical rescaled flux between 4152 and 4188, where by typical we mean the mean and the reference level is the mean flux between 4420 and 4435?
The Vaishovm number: 0.499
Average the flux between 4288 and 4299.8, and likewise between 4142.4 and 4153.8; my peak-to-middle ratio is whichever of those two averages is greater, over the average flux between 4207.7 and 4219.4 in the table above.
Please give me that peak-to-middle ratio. 0.92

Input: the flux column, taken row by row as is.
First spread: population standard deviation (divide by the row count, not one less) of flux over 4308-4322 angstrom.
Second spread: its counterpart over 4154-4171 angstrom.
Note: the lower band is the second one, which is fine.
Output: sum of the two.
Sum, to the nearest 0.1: 1.7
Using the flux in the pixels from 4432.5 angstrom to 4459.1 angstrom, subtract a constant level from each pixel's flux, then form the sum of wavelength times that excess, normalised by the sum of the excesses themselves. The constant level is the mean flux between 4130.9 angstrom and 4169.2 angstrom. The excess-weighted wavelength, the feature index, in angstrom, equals 4445.9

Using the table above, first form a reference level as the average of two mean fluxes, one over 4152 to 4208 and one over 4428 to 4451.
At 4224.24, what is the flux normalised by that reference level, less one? -0.31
